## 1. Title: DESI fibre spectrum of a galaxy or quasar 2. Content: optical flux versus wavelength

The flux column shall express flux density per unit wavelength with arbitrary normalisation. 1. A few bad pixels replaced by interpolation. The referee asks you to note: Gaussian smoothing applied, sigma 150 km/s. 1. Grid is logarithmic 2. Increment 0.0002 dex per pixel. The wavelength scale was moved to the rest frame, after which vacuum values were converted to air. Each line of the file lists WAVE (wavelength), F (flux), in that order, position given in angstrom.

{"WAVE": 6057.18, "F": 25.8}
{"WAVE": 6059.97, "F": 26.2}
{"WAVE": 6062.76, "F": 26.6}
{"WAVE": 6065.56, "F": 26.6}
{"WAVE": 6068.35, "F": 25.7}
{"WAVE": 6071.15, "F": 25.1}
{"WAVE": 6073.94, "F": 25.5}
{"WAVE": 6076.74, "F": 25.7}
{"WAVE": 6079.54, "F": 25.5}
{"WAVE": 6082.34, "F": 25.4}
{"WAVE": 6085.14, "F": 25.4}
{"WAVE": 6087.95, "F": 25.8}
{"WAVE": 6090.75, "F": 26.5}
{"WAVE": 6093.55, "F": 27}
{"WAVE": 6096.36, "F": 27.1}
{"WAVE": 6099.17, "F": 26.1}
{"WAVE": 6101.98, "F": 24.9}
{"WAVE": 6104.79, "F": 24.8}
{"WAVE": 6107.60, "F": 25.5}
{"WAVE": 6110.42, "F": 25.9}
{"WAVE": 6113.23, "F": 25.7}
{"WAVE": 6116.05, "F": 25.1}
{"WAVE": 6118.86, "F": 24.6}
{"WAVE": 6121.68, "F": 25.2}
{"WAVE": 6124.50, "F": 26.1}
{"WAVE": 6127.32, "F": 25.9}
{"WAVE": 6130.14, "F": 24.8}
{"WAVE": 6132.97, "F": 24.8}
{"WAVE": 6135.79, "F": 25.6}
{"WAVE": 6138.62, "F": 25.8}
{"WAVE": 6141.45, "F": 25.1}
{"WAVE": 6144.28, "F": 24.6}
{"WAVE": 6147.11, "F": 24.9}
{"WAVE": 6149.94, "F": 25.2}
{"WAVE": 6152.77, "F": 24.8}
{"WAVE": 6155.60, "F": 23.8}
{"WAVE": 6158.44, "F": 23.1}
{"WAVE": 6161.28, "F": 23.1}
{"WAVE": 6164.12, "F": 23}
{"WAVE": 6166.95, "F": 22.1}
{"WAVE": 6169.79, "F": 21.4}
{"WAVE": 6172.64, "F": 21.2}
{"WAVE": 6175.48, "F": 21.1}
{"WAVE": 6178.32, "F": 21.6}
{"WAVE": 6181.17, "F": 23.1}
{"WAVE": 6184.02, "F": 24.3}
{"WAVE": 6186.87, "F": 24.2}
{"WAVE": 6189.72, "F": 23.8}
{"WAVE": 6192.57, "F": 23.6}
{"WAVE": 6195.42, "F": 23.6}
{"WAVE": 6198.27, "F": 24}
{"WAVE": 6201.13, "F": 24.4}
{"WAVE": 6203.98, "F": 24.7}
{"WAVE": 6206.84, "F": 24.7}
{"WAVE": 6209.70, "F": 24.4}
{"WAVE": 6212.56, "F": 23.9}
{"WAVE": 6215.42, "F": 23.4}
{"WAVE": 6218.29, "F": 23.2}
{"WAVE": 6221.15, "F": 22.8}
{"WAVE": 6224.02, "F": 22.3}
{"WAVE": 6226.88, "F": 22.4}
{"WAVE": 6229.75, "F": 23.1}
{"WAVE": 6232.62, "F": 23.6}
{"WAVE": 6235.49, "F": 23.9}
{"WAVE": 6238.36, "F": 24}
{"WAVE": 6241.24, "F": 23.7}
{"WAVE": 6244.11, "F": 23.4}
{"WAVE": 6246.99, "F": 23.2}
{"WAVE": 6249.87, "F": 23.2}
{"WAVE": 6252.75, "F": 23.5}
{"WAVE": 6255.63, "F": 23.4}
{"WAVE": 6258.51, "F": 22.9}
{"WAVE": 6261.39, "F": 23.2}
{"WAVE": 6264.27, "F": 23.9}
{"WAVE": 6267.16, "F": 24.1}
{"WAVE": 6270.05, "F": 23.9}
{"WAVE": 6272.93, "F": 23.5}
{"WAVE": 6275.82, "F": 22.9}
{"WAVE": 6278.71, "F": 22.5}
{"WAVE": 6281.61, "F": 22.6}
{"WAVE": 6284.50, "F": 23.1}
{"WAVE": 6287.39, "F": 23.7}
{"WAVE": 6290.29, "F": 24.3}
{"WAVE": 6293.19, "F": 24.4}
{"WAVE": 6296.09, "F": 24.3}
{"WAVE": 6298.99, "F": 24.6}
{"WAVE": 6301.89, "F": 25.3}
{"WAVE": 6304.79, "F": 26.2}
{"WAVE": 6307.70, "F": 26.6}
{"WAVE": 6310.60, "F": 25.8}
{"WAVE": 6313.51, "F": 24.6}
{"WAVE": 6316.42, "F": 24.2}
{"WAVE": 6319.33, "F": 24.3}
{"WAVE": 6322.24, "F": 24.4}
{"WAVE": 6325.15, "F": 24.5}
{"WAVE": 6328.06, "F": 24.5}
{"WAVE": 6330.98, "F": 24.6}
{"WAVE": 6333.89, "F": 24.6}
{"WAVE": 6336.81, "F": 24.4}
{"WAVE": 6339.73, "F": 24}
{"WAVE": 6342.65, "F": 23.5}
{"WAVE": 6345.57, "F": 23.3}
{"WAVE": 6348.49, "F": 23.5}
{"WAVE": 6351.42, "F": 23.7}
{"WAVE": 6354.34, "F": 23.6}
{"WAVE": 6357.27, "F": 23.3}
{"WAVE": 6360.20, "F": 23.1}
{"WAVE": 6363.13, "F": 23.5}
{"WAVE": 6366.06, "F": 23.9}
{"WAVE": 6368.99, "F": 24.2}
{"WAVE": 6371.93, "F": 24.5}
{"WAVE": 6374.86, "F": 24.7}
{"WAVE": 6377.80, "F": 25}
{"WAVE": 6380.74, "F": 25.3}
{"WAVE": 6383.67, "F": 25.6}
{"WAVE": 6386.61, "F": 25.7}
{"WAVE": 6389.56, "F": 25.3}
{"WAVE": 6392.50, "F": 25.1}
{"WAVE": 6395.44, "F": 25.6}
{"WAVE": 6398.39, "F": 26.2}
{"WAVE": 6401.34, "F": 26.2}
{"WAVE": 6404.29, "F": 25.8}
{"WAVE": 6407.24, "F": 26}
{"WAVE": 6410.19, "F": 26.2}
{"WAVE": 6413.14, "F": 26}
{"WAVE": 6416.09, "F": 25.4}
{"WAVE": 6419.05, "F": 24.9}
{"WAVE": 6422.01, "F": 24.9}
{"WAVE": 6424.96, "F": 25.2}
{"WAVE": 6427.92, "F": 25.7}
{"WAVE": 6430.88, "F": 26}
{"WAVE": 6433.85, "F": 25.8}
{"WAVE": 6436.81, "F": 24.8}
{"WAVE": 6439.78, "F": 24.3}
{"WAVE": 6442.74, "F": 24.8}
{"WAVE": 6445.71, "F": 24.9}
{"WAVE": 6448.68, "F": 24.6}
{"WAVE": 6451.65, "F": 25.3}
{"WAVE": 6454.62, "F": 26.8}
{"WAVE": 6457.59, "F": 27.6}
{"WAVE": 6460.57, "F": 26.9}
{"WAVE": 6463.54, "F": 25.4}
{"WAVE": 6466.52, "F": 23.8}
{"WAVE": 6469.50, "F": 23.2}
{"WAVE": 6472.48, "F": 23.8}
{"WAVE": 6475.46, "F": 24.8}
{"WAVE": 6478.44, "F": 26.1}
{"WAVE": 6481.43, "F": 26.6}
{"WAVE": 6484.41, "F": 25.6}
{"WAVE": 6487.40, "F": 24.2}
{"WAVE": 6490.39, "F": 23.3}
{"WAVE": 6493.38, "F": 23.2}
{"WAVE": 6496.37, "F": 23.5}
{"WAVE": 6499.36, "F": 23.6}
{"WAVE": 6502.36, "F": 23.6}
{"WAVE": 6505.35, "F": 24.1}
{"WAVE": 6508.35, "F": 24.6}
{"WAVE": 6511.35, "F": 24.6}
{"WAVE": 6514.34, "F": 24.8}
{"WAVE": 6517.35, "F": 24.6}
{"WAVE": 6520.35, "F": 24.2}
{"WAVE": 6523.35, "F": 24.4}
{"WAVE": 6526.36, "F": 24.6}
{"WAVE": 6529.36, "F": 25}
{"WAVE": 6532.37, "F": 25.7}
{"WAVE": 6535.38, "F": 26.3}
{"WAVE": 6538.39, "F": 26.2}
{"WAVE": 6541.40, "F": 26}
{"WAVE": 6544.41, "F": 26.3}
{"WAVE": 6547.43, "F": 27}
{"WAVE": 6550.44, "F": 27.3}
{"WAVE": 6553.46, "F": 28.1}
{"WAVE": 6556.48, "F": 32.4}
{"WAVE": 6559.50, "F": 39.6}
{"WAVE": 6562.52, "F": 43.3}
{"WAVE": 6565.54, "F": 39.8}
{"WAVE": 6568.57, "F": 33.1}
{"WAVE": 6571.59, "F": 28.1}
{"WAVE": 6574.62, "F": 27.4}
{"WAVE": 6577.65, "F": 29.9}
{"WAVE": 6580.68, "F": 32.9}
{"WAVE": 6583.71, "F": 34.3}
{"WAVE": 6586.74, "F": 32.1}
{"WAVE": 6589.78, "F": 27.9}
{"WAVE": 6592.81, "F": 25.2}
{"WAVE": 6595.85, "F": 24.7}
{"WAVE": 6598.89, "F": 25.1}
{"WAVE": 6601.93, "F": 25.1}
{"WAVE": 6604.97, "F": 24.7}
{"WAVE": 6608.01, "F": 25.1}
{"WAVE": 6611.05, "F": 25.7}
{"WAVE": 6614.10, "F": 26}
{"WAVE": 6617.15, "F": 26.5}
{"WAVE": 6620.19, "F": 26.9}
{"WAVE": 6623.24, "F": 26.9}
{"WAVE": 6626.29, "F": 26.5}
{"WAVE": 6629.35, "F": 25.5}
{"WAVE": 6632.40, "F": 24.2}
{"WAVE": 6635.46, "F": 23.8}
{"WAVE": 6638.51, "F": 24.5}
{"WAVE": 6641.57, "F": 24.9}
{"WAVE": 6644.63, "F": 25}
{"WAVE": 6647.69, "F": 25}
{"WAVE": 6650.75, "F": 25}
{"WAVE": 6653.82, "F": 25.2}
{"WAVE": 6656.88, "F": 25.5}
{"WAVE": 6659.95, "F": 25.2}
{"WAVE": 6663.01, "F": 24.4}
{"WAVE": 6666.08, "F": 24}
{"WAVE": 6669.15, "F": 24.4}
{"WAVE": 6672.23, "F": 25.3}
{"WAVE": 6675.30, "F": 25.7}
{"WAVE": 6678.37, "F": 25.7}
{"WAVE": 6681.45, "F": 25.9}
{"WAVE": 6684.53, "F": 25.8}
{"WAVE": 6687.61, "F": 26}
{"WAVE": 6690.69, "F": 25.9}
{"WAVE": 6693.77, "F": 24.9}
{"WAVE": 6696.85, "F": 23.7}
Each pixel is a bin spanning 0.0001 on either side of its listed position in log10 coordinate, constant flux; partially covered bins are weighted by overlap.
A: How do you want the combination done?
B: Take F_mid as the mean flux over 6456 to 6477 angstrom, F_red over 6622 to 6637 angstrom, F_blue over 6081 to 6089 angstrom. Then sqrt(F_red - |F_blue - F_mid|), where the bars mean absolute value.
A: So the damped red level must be 4.99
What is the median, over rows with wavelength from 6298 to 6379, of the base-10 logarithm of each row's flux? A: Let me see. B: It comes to 1.39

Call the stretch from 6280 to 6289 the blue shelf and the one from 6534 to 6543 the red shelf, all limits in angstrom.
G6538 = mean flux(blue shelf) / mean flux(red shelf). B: 0.88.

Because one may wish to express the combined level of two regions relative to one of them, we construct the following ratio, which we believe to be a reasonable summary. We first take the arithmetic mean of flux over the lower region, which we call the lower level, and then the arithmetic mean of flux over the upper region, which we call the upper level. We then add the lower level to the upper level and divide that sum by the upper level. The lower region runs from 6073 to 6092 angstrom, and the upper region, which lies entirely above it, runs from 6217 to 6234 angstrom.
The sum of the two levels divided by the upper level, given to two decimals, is 2.12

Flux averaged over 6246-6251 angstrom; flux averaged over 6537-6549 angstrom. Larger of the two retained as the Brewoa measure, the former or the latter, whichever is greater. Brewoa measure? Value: 26.4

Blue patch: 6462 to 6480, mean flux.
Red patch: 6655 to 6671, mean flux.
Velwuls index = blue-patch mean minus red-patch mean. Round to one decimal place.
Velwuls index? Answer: -0.2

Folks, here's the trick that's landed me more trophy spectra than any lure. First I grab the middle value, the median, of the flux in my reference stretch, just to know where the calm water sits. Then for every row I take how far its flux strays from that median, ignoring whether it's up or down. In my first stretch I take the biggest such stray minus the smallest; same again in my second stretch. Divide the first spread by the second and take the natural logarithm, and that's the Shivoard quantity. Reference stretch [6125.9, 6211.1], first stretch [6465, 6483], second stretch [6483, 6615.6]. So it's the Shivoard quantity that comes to -2.3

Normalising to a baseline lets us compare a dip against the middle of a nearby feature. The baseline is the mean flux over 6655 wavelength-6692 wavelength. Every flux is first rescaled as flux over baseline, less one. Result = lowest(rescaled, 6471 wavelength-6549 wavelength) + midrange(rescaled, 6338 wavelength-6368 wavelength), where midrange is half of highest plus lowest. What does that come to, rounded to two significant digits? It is -0.15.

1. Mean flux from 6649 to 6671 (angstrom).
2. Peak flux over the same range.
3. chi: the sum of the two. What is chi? 50.3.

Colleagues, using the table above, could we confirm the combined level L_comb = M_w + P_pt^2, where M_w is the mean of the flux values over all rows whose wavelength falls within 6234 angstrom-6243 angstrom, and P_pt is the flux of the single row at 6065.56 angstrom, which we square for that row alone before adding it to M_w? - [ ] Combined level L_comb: 731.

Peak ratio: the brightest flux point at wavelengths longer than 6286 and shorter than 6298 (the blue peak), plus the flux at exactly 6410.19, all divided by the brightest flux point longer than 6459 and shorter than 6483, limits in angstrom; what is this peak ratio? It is 1.881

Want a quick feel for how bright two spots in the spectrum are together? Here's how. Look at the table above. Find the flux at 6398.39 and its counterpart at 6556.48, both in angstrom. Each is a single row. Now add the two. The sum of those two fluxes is 59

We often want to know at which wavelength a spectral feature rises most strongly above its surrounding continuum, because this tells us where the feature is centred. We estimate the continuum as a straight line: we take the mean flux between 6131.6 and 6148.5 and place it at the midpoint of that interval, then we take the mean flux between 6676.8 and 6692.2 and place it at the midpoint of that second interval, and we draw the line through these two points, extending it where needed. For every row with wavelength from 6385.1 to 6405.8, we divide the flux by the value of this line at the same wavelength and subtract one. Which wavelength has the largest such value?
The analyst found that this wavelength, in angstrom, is 6398.39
